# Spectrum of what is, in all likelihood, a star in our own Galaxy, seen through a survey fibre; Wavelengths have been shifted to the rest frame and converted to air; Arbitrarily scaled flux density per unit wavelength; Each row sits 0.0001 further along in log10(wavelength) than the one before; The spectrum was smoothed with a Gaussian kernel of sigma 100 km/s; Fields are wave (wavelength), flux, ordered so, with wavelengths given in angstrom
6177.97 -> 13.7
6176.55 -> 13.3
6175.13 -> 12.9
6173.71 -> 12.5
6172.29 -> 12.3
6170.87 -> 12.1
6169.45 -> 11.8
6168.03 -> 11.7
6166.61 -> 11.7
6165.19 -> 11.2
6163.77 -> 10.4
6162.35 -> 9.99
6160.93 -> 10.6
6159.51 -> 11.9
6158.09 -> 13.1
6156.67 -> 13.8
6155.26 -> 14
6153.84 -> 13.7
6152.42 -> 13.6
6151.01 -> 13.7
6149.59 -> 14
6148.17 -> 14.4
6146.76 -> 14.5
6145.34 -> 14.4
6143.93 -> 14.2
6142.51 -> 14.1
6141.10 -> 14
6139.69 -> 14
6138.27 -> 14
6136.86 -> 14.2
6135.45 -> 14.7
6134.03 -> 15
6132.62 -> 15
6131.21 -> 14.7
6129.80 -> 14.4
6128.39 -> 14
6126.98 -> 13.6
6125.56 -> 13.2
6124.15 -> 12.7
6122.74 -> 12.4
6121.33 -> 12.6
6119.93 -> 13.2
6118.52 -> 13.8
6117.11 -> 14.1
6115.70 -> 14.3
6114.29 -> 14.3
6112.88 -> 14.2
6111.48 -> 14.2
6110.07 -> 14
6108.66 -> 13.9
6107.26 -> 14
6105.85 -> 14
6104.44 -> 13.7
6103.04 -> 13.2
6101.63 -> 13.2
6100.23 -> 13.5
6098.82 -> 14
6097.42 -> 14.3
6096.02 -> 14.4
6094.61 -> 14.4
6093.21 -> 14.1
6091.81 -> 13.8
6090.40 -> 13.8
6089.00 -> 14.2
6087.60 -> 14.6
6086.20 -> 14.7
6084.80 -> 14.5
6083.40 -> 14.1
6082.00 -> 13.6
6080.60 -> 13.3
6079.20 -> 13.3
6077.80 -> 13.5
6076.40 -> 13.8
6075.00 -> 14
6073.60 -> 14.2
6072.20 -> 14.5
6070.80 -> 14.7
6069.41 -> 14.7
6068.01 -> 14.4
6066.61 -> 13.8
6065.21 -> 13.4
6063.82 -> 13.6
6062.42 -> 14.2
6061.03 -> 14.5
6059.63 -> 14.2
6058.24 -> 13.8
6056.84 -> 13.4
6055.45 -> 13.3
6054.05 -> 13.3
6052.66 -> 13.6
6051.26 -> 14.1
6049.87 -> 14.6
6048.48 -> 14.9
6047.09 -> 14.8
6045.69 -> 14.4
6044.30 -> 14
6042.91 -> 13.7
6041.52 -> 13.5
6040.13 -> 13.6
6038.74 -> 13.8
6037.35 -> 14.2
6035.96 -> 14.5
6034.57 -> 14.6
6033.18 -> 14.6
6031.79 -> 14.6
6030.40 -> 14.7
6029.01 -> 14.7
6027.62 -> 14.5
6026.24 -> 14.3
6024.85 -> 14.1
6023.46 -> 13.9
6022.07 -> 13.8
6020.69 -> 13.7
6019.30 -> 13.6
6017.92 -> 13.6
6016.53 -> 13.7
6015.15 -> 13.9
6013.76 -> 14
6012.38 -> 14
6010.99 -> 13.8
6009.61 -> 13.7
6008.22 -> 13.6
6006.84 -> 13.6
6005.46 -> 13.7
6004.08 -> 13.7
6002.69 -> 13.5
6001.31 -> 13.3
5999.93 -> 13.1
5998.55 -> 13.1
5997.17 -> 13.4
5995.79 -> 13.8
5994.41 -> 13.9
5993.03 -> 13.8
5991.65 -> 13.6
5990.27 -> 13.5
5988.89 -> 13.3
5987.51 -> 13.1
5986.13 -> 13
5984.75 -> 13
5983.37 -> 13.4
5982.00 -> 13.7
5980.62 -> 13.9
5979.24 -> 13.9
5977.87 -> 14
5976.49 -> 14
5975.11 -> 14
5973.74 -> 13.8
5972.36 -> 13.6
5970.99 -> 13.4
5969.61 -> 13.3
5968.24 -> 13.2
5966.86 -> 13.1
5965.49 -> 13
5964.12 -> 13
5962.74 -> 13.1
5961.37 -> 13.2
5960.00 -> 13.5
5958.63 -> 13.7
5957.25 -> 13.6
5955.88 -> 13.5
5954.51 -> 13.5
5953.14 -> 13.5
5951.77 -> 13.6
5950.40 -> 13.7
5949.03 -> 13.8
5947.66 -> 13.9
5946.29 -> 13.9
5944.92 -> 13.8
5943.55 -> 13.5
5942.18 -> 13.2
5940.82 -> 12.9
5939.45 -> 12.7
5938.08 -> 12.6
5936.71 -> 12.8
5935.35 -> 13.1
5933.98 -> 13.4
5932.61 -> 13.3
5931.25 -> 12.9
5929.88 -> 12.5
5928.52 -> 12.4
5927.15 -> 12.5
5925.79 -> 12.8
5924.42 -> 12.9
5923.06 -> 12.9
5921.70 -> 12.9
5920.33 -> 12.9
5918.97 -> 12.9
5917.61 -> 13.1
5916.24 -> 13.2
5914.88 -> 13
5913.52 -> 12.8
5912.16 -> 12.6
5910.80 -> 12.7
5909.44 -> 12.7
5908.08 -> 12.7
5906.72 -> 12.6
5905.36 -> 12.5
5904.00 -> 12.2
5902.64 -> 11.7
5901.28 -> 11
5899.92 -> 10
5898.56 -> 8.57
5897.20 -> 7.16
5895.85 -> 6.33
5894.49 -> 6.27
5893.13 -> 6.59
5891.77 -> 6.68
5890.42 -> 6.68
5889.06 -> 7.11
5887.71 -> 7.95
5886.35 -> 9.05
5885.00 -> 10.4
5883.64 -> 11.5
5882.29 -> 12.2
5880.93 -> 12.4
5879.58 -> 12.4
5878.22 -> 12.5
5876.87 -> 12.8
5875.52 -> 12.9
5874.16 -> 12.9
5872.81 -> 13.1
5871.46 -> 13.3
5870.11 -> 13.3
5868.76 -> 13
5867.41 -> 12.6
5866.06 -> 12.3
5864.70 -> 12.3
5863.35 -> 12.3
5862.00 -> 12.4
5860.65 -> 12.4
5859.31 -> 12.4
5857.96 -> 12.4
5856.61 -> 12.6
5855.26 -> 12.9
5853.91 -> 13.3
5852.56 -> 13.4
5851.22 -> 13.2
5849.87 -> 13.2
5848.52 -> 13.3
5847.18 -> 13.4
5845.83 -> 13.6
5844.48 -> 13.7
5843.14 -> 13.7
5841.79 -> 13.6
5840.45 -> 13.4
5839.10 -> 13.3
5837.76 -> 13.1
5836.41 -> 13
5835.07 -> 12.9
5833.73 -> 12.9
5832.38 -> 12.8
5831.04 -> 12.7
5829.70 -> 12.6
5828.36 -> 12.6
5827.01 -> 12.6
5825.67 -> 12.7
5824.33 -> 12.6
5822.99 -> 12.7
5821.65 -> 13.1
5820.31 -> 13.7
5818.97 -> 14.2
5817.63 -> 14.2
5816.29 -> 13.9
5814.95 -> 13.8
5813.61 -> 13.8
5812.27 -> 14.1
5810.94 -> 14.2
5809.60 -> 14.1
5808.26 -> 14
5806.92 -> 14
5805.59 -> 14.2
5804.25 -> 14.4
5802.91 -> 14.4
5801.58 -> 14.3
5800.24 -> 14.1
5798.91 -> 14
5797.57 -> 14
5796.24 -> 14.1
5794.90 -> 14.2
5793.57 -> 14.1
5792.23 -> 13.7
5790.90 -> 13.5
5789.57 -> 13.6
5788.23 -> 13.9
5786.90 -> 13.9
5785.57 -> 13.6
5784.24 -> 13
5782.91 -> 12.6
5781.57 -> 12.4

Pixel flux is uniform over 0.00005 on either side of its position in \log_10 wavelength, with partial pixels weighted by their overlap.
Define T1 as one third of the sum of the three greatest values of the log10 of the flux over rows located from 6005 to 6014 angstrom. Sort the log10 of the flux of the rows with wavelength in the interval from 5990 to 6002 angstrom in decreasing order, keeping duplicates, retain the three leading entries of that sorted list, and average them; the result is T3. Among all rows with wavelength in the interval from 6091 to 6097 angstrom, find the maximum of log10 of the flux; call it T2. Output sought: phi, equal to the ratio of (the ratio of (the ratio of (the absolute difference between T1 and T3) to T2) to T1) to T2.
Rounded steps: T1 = 1.14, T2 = 1.16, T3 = 1.14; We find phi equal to 0.002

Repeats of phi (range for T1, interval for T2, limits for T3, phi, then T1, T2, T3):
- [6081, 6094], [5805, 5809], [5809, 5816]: 0.009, 1.16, 1.15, 1.15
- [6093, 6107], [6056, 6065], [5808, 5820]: 0.003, 1.16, 1.16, 1.15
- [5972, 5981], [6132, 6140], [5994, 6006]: 0.004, 1.15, 1.18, 1.14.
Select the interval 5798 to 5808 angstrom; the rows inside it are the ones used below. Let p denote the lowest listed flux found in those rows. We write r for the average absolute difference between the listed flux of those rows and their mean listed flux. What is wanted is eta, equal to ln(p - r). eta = 2.63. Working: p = 14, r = 0.14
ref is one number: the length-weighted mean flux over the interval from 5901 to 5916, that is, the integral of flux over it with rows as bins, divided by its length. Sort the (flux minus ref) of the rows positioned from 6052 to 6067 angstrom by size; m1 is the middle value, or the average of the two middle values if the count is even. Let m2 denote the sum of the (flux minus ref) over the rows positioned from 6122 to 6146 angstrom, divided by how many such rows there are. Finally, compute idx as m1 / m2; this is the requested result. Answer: 0.72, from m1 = 1.12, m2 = 1.56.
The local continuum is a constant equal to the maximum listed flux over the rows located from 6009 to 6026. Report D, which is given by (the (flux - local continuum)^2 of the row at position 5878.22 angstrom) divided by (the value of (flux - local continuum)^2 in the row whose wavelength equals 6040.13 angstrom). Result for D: 10.2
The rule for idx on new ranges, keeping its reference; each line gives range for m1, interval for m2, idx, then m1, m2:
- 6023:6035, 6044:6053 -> 1.14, 2.12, 1.87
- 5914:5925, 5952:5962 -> 0.41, 0.42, 1.02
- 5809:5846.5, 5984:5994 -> 1.03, 0.87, 0.85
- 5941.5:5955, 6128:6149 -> 0.62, 1.17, 1.90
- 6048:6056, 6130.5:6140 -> 0.67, 1.37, 2.04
